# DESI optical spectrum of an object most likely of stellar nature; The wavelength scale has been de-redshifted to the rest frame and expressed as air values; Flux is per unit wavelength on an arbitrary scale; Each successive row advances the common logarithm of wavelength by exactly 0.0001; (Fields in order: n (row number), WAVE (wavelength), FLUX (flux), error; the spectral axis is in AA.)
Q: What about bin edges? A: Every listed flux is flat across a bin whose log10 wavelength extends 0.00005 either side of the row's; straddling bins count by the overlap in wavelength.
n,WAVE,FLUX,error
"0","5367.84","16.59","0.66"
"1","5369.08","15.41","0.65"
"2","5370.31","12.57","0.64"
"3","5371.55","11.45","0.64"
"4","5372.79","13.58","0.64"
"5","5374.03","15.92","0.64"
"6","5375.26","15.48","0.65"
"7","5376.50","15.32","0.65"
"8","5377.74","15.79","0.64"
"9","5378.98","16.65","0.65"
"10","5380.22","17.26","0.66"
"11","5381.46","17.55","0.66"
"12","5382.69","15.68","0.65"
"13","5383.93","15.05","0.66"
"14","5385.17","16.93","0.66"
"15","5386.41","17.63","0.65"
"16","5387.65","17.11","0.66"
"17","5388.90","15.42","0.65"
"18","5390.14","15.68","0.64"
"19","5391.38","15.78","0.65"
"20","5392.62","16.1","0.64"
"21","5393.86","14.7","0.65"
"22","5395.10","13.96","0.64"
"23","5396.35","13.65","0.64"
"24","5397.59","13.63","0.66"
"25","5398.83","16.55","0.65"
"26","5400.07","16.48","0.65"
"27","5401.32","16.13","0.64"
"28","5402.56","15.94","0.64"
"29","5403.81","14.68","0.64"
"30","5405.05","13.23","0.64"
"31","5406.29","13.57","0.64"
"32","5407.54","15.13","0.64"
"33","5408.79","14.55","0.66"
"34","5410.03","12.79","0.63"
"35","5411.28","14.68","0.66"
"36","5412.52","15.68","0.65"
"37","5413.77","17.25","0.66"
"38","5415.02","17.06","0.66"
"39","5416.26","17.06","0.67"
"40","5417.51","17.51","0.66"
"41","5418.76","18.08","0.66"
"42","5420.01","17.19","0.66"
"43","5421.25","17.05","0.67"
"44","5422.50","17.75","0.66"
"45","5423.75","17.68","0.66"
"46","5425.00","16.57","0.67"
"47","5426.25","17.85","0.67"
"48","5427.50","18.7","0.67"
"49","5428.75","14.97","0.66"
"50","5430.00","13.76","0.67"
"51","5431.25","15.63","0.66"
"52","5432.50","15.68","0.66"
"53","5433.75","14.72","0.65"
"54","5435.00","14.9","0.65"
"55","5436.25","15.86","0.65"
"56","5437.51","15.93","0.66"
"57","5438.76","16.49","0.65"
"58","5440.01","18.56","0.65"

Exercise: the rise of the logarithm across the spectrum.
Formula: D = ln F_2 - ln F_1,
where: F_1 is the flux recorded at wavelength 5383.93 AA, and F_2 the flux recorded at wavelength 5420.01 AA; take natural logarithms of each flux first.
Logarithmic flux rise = 0.13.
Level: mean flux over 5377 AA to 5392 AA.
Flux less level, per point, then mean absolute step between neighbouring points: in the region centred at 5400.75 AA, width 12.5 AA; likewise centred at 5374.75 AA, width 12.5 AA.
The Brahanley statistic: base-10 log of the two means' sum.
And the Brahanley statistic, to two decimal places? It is 0.30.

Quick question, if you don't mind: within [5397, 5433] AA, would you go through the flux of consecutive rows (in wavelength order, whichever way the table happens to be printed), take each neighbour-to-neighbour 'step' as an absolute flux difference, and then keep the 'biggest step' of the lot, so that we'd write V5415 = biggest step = 3.7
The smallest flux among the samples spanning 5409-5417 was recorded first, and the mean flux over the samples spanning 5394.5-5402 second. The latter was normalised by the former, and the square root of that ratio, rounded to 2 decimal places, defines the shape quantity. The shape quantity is 1.09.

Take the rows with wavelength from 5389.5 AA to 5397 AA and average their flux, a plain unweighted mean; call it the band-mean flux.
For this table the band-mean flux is 15.0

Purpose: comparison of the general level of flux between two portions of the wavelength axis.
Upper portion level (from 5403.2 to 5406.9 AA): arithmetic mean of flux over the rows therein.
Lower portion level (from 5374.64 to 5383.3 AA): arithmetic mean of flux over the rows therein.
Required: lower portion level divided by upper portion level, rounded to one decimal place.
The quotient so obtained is 1.2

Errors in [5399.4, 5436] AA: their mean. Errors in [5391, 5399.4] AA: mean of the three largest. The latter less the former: -0.0022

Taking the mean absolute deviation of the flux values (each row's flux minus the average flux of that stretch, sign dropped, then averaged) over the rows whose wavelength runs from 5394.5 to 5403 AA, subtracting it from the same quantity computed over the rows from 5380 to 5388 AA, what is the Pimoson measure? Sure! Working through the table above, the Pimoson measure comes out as -0.45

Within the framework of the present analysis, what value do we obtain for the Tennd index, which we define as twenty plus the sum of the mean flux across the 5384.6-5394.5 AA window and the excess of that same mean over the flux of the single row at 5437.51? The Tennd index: 36.4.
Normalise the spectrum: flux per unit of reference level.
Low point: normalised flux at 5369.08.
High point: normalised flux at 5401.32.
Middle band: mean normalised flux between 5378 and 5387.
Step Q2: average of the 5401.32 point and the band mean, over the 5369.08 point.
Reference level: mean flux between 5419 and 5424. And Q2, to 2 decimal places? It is 1.06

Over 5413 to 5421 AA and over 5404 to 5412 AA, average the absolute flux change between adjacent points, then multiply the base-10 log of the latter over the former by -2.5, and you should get -1.2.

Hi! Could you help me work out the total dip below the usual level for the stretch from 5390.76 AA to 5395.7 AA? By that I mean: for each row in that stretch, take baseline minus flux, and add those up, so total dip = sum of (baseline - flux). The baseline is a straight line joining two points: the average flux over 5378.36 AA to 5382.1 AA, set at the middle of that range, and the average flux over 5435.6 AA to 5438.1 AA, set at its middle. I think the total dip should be 6.9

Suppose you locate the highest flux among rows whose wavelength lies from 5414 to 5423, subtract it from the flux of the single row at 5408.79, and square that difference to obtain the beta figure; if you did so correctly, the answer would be 12.5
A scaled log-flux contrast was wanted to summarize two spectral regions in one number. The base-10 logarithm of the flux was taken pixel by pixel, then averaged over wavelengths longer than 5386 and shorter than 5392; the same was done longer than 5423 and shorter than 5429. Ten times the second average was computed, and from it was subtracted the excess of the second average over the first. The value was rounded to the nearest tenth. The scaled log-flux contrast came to 12.3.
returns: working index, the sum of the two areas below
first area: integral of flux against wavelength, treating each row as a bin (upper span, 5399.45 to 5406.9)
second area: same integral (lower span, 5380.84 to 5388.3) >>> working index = 236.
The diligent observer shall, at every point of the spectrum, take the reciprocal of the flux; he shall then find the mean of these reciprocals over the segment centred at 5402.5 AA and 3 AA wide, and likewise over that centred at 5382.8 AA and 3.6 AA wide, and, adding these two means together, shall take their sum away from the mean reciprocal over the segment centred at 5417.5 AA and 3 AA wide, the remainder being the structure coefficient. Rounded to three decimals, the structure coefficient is -0.070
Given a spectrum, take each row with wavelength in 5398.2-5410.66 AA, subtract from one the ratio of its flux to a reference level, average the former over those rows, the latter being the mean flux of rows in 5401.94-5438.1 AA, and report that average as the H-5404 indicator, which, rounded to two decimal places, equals 0.06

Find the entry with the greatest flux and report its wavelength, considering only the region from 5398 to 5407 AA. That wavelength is 5398.83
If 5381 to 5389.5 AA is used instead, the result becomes 5386.41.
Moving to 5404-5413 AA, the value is 5412.52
